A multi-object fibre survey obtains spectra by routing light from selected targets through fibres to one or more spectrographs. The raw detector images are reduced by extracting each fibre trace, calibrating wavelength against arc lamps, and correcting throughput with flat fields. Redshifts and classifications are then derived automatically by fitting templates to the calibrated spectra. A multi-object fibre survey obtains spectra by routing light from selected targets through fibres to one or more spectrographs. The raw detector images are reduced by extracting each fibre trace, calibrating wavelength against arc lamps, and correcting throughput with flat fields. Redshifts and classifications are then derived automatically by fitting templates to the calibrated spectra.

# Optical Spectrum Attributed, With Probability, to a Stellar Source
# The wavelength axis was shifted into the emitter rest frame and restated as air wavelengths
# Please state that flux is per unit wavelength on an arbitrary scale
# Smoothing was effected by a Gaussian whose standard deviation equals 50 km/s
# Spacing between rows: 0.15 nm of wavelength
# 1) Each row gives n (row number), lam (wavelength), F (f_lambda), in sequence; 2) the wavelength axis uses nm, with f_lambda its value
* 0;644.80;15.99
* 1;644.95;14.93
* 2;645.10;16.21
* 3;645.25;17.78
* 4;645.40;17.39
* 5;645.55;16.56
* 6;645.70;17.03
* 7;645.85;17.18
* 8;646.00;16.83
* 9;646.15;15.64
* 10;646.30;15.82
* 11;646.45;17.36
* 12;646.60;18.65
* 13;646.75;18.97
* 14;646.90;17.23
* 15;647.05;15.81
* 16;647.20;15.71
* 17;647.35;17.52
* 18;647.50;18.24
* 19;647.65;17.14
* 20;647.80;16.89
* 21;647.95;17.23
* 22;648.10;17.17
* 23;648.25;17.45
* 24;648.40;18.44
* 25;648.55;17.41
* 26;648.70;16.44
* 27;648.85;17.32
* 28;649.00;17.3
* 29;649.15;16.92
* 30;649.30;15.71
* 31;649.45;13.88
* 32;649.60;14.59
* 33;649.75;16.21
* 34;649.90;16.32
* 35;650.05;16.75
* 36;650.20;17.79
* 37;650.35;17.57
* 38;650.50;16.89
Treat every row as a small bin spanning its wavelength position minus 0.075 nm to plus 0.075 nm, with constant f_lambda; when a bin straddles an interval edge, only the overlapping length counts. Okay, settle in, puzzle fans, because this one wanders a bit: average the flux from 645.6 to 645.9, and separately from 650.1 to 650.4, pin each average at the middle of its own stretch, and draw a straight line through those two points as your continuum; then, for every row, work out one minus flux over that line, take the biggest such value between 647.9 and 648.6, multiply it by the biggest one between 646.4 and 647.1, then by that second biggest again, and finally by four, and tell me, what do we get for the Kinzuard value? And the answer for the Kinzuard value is 0.000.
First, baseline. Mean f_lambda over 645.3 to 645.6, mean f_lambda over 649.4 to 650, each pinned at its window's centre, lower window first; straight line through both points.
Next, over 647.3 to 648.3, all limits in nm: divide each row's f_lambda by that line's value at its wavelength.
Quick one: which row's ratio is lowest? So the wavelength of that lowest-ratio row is 647.80 nm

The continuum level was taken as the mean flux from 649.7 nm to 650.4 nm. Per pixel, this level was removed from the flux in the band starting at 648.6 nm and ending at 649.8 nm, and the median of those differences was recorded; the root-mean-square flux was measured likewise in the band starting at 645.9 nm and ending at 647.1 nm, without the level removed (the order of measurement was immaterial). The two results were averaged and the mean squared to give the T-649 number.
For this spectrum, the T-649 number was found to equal 67.9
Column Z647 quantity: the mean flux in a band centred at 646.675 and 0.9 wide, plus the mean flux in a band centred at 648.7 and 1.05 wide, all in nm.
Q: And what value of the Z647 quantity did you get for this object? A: 34.6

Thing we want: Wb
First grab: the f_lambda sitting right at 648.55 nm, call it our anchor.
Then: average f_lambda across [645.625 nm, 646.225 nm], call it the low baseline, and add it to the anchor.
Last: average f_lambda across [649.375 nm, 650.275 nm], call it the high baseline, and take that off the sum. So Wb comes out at 18.2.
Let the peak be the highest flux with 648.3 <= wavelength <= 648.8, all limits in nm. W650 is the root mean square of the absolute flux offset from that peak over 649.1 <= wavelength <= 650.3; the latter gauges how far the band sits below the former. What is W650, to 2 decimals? 2.70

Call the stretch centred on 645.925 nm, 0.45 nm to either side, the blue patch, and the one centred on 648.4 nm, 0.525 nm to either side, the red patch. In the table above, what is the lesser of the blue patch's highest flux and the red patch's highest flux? 17.2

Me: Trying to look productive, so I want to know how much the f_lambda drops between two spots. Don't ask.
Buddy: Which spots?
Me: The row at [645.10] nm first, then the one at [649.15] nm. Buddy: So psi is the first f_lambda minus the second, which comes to -0.7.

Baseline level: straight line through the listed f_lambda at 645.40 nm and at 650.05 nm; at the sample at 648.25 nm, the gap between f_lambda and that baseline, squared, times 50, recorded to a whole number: 10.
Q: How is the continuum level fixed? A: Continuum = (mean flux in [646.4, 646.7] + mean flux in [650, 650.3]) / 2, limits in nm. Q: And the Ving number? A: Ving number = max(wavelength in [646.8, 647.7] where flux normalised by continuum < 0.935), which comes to 647.20 nm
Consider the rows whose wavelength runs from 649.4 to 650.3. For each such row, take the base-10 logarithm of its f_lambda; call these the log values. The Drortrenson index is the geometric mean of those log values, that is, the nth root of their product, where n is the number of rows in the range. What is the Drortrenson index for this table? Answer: 1.200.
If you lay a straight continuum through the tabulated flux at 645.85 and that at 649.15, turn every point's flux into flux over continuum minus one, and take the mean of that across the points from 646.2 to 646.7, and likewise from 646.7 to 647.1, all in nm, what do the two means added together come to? 0.02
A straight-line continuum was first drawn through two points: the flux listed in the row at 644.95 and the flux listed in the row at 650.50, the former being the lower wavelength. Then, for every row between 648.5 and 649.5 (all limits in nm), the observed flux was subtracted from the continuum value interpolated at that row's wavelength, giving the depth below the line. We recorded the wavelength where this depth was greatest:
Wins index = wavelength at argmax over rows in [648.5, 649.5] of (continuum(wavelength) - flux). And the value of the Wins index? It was 649.45 nm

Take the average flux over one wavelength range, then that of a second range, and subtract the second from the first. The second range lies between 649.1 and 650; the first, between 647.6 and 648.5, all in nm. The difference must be 1.8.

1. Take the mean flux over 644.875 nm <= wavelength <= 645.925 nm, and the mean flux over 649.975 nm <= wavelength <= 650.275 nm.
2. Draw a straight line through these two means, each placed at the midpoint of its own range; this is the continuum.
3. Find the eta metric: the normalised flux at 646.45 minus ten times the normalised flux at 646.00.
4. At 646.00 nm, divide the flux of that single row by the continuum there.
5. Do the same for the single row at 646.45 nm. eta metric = -9.0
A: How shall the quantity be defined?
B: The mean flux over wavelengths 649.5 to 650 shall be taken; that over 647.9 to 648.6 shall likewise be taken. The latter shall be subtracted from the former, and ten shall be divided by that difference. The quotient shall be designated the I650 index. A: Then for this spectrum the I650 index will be -5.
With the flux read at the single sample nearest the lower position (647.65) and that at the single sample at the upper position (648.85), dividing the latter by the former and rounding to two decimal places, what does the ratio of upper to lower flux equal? 1.01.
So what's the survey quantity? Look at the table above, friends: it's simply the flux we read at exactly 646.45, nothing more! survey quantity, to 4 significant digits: 17.36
